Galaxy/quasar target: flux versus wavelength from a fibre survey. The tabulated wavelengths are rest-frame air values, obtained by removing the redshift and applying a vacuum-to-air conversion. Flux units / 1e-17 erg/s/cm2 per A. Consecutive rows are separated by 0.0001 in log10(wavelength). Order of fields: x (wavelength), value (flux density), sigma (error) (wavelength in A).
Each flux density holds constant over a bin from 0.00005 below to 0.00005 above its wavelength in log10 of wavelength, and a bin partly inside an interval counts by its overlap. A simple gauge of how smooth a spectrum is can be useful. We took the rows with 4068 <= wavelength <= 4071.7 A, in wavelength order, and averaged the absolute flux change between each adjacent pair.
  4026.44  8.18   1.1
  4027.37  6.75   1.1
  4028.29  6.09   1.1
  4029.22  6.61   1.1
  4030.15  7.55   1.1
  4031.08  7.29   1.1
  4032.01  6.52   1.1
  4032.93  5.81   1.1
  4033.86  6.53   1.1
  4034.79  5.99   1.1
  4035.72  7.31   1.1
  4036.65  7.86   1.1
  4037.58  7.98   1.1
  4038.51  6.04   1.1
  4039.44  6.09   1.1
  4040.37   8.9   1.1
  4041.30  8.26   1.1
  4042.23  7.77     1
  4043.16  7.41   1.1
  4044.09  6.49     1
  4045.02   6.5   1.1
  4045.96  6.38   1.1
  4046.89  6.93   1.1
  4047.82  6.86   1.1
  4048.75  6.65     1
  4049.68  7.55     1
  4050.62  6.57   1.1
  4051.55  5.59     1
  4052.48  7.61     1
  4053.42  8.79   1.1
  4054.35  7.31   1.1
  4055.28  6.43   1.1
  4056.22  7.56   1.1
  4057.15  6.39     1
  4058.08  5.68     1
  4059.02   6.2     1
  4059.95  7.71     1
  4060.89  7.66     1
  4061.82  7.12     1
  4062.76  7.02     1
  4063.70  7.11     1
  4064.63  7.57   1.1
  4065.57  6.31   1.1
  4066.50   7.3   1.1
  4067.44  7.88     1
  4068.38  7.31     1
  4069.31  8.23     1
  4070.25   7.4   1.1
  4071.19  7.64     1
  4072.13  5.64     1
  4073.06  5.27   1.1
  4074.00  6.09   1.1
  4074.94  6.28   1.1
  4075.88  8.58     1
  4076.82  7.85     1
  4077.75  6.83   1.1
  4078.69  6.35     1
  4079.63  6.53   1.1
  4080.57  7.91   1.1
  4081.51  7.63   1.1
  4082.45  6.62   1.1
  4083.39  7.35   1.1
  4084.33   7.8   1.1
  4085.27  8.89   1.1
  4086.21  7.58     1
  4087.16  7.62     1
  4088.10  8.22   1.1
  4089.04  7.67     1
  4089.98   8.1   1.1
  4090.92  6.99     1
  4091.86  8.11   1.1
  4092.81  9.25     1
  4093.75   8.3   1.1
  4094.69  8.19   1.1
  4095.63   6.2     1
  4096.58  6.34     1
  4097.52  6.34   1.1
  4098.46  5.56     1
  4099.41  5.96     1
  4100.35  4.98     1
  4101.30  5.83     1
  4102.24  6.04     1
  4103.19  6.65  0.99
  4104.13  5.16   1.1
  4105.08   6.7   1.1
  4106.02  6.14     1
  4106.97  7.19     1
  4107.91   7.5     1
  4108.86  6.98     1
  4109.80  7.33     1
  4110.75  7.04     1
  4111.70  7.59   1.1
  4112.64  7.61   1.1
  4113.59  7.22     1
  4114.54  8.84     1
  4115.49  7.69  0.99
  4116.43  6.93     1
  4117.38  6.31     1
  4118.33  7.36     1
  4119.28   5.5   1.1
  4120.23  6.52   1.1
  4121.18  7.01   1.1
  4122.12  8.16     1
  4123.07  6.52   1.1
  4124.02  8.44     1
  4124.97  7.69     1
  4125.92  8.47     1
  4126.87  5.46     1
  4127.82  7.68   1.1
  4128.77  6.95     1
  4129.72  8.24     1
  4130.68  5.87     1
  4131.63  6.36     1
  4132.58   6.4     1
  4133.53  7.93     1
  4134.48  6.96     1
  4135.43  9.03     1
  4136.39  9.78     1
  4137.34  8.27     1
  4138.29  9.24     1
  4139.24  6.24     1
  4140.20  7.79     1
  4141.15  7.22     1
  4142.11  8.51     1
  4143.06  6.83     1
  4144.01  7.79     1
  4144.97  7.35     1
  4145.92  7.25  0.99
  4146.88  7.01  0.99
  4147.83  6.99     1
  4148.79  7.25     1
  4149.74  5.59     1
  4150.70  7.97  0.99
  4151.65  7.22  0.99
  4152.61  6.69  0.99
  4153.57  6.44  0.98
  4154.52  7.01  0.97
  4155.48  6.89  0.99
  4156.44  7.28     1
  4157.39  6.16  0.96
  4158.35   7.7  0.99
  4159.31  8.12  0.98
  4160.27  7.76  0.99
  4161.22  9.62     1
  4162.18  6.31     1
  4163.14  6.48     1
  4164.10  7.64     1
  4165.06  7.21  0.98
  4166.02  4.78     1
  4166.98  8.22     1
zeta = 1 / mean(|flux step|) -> 1.5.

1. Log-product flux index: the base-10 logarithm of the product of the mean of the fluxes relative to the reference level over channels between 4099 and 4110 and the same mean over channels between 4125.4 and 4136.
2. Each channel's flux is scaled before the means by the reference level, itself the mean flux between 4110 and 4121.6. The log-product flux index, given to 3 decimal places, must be -0.044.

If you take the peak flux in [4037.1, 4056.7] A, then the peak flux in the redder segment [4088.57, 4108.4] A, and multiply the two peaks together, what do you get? 82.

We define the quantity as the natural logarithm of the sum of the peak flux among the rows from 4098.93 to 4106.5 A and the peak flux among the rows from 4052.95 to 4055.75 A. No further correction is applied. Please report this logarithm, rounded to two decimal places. 2.74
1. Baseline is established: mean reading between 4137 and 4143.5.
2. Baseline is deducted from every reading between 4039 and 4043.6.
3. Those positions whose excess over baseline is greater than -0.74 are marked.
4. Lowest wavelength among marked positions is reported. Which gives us 4040.37 A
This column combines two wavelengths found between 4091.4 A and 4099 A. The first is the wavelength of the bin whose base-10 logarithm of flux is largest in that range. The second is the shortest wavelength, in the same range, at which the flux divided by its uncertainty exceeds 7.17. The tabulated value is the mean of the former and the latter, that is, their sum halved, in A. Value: 4092.3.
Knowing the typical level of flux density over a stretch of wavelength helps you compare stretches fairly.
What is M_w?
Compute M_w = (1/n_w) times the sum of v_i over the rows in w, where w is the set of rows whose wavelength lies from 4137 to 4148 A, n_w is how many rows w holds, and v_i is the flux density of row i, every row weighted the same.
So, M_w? 7.5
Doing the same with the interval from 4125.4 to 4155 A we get 7.3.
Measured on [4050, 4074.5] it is 7.0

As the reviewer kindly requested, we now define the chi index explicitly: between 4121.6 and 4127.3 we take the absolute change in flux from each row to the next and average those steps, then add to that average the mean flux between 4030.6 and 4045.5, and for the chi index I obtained 8.67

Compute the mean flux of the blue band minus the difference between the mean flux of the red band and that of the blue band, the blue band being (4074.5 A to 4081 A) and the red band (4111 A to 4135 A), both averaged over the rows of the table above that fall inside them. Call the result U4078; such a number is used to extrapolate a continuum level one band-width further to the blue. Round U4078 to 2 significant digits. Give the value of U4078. 7.2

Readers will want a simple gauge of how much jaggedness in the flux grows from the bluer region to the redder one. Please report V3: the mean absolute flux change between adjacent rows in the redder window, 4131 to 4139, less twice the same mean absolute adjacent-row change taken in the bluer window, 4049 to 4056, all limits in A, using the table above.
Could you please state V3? -1.4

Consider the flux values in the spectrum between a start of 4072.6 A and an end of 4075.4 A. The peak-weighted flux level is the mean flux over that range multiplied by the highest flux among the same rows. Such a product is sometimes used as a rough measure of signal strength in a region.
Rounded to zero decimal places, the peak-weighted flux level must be 37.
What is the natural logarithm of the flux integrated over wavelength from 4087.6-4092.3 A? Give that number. 3.61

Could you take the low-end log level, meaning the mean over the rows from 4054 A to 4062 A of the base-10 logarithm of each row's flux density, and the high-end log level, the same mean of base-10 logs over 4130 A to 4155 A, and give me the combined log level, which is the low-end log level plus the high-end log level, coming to 1.70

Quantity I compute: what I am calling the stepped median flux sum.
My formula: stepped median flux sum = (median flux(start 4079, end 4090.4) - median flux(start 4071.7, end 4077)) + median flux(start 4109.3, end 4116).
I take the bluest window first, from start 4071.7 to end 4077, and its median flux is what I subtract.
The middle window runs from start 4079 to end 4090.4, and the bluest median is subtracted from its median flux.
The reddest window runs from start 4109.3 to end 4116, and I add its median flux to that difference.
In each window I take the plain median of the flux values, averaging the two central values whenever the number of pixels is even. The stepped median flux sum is 9.1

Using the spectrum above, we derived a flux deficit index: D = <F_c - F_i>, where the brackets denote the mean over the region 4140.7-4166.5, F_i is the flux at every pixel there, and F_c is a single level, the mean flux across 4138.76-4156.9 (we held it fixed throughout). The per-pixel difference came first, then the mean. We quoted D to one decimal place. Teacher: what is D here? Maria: 0.0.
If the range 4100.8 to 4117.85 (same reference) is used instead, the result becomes 0.2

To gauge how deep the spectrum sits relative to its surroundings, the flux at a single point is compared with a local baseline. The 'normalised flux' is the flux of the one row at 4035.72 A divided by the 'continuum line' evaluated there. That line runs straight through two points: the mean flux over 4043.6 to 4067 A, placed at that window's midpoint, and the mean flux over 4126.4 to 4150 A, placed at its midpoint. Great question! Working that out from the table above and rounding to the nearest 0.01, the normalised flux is 1.07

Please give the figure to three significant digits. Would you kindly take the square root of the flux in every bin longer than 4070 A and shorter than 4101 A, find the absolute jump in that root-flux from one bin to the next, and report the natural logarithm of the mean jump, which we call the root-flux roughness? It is -1.93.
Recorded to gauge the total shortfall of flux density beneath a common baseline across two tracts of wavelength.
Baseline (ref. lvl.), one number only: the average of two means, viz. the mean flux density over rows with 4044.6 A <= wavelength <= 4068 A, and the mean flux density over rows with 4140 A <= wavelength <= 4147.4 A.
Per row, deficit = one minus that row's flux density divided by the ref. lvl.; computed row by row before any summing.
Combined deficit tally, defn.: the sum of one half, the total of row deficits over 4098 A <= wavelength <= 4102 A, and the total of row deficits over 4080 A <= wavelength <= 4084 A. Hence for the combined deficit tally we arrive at 1.3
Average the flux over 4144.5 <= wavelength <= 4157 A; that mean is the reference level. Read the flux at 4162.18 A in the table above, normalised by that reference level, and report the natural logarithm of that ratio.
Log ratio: -0.10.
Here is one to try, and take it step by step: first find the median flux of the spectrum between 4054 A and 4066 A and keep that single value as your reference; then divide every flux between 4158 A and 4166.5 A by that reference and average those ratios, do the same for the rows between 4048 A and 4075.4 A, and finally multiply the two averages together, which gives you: 1.00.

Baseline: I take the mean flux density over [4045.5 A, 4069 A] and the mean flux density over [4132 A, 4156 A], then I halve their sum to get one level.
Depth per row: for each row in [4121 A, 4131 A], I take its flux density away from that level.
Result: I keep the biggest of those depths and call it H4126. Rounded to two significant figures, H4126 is 1.8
